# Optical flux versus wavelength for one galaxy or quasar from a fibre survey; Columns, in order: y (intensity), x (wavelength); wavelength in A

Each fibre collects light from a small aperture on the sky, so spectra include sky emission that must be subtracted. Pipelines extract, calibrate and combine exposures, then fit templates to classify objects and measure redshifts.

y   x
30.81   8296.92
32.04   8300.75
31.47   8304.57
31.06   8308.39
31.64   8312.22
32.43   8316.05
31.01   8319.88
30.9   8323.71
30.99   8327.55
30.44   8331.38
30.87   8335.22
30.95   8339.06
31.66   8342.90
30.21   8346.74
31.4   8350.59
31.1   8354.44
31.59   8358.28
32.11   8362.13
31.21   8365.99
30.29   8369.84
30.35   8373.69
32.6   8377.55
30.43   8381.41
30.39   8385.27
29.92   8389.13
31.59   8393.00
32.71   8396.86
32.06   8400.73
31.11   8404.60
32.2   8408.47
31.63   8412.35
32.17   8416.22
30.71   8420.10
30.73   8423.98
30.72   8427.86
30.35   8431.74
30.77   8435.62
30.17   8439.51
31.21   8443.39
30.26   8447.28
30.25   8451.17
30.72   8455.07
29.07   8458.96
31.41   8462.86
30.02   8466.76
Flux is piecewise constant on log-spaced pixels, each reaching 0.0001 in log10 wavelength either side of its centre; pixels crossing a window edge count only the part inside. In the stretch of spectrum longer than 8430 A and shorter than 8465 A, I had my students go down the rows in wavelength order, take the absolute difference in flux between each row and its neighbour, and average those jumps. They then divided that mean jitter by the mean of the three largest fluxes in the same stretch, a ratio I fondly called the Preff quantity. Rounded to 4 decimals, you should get 0.0300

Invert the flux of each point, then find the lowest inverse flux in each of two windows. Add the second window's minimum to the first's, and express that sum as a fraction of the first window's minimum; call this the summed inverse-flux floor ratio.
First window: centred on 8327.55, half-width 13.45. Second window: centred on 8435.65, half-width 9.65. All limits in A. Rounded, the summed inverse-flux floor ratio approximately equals 2.04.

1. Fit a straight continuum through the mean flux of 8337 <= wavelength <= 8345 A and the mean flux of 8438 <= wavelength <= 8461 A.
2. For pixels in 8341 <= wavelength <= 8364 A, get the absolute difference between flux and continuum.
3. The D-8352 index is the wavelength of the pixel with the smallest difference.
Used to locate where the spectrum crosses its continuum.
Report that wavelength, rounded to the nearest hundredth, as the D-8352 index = 8354.44 A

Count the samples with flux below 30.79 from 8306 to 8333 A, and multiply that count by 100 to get 100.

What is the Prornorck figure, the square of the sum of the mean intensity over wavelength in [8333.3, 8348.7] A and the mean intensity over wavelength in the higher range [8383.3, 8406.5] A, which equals 3871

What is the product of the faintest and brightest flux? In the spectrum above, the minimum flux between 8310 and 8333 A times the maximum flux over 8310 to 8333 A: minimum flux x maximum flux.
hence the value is 987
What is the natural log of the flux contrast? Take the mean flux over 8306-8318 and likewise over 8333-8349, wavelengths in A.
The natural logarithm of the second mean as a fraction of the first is -0.025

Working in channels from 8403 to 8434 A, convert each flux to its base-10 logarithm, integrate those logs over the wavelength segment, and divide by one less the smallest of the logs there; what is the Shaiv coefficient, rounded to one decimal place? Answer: -96.1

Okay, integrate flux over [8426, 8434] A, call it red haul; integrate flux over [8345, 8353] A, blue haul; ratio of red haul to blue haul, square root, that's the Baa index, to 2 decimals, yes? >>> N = 1.00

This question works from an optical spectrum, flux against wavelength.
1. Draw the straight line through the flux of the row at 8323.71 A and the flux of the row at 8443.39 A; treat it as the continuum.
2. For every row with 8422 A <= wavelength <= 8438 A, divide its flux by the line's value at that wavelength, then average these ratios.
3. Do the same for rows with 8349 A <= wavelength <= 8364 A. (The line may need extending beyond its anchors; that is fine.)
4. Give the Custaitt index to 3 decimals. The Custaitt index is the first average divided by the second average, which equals 0.965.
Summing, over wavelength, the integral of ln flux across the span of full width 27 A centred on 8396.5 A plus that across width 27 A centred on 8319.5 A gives 186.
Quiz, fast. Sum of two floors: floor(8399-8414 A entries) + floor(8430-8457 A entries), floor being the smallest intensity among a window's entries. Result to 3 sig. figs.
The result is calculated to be 61.3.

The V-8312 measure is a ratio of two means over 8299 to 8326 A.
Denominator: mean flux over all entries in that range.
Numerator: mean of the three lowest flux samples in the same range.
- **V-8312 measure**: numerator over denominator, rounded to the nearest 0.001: 0.984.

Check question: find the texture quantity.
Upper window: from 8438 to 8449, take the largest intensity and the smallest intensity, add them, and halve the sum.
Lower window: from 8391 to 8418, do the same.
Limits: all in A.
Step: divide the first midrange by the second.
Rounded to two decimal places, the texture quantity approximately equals 0.96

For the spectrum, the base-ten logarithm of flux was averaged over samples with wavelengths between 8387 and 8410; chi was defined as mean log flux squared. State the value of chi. 2.25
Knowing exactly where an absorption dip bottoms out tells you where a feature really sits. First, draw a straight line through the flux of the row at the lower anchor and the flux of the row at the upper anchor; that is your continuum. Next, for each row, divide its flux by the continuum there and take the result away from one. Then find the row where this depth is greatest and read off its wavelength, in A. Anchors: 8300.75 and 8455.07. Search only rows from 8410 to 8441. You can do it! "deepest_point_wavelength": 8439.51 A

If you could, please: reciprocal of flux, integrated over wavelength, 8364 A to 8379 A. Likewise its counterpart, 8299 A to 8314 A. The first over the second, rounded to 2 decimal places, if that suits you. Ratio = 1.02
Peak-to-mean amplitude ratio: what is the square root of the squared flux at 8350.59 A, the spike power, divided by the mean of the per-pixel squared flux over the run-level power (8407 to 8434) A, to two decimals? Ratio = 1.01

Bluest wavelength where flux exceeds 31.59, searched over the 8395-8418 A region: 8396.86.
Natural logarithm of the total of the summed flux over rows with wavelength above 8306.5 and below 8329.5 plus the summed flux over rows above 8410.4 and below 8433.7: 5.93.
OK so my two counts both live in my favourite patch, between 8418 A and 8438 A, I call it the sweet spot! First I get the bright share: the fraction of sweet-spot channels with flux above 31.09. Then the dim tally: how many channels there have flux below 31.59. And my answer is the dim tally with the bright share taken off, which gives 5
